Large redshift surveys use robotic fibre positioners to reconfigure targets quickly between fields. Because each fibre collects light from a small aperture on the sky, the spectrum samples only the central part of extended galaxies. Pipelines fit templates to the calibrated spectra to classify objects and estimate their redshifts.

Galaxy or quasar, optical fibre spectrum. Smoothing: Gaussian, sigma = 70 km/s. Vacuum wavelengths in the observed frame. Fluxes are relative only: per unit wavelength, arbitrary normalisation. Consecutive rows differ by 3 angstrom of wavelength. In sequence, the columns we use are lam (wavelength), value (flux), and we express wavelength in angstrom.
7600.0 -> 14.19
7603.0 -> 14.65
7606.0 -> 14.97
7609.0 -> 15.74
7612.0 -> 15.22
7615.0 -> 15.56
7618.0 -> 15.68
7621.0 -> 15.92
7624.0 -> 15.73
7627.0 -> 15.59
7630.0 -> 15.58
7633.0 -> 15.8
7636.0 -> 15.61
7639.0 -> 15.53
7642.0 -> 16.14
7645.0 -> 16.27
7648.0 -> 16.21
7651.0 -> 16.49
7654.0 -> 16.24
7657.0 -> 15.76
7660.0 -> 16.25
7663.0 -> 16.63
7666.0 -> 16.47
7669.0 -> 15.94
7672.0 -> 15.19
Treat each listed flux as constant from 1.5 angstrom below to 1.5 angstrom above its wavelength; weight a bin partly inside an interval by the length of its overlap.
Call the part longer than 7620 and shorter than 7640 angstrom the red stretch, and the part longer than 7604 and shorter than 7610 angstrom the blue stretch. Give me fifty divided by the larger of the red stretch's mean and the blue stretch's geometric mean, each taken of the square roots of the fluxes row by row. 12.63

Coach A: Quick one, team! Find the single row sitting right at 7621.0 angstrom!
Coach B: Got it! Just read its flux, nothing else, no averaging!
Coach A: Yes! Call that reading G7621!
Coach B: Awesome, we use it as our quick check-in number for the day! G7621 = 15.92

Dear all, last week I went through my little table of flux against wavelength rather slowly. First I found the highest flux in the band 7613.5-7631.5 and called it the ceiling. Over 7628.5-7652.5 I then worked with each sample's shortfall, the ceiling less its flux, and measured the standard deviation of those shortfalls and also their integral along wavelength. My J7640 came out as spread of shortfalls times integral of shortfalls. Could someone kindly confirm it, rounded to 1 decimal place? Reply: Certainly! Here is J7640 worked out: -0.3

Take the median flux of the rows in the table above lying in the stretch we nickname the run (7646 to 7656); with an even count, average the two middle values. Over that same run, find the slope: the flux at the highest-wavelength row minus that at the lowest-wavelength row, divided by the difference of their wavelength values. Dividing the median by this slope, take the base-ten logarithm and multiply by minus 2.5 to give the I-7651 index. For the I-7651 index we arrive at -8.8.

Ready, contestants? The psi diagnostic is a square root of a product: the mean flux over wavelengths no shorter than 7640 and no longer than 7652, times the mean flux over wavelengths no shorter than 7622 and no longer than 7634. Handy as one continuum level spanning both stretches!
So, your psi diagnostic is 16.0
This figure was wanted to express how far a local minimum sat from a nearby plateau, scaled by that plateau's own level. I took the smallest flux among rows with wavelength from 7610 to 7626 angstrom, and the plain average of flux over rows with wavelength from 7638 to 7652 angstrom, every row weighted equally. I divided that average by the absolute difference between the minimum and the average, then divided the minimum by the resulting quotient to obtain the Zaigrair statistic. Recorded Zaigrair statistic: 0.86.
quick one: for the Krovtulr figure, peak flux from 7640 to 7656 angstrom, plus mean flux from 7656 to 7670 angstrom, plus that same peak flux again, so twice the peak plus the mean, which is 49.2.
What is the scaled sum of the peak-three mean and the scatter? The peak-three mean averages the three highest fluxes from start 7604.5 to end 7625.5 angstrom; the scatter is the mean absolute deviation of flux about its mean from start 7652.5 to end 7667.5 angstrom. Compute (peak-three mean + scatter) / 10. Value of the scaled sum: 1.60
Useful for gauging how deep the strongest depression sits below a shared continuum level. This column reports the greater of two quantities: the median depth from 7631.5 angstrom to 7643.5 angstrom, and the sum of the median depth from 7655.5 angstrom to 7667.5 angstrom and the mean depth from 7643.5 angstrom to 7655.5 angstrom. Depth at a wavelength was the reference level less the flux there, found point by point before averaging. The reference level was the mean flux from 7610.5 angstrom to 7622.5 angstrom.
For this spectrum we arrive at -0.11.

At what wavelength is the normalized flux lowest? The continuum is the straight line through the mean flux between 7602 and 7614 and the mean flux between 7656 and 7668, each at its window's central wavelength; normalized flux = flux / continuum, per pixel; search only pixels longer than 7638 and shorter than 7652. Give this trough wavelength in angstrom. 7639.0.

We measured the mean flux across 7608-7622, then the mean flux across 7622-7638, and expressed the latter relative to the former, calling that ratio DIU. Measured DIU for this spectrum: 1.00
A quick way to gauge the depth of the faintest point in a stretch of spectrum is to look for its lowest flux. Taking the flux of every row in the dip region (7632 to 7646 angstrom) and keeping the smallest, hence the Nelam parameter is 15.53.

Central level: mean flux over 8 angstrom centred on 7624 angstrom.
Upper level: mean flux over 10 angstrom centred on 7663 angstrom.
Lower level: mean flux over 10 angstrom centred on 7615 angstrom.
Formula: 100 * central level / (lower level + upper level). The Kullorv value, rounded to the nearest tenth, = 49.3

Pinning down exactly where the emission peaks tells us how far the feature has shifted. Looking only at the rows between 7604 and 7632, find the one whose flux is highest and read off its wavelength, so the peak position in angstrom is 7621.0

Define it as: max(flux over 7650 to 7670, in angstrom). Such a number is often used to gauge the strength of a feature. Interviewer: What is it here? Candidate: 16.63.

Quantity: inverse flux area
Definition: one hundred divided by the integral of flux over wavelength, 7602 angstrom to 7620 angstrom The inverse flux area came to 0.36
